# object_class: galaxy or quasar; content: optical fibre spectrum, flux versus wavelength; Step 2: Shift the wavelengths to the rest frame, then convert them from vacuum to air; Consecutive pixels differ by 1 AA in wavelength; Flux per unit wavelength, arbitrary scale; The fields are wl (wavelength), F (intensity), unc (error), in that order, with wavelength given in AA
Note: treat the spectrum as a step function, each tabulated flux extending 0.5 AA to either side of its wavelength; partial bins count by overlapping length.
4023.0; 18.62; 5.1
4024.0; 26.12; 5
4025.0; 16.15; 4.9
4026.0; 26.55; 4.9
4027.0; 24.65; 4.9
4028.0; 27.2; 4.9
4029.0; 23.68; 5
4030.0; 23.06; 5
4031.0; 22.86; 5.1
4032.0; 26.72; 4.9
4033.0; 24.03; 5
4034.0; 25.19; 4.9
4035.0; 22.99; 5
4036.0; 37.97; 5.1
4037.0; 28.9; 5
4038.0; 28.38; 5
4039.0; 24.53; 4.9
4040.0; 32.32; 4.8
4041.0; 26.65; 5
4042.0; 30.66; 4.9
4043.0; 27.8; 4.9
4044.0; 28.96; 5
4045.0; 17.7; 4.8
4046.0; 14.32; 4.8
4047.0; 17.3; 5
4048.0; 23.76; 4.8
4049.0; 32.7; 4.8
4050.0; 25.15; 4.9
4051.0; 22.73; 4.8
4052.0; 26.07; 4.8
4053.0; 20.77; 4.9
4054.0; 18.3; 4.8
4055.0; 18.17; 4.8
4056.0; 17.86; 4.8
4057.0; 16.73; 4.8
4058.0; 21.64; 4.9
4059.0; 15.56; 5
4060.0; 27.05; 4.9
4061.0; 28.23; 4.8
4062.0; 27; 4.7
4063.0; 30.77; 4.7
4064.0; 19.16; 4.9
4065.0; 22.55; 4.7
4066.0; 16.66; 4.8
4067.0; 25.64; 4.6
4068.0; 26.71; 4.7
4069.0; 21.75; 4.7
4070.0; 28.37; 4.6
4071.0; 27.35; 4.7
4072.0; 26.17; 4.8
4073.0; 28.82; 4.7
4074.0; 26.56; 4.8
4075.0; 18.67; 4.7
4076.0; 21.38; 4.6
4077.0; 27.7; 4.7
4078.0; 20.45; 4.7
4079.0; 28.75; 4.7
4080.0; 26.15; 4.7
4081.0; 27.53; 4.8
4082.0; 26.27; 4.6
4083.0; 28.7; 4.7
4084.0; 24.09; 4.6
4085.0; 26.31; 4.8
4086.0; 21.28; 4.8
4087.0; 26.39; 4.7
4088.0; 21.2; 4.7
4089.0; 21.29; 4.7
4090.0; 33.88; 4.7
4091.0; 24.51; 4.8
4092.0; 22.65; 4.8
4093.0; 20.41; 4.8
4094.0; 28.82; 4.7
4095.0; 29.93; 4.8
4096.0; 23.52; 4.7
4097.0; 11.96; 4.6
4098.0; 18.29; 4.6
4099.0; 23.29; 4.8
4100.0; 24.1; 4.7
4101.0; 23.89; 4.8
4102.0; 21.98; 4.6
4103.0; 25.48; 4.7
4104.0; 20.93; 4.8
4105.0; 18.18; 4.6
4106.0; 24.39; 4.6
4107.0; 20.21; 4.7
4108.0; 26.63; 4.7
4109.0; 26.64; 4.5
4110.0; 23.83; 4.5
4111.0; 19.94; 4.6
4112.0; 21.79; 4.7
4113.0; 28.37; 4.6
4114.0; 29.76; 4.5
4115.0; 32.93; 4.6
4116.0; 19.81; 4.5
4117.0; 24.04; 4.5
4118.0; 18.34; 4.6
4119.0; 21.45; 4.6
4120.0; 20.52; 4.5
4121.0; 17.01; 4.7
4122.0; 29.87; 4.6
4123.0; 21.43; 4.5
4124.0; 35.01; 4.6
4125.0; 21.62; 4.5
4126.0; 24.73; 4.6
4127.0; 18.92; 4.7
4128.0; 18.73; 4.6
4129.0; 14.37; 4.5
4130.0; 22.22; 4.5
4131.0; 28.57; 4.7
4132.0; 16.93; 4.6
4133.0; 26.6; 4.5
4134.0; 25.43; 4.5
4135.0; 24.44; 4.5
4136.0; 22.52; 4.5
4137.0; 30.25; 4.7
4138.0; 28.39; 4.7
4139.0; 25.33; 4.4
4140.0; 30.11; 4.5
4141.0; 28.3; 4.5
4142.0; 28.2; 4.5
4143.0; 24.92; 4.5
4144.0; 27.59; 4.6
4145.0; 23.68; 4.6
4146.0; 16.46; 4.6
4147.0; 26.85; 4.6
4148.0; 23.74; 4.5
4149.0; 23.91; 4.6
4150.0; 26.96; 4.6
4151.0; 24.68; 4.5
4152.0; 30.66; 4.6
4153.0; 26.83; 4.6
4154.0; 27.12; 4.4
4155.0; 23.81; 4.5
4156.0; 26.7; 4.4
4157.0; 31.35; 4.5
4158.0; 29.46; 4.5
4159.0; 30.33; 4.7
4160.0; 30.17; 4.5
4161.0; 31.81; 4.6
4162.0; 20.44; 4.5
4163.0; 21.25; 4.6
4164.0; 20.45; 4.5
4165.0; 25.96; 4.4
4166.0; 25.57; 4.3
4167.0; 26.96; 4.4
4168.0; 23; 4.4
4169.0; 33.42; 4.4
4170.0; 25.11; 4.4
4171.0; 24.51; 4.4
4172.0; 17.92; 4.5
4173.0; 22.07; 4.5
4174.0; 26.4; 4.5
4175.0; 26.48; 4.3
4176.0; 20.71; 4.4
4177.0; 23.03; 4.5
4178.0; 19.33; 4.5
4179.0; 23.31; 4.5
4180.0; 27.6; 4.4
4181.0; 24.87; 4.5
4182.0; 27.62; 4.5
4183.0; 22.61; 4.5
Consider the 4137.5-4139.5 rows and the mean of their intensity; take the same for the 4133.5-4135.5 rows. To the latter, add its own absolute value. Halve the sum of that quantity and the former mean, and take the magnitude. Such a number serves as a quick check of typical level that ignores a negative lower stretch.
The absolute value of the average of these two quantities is 38.4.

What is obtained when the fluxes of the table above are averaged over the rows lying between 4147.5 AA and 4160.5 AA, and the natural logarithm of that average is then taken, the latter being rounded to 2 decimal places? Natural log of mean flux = 3.31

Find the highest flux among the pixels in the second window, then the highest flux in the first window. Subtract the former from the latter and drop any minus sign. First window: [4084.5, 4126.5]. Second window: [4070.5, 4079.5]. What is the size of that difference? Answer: 6.2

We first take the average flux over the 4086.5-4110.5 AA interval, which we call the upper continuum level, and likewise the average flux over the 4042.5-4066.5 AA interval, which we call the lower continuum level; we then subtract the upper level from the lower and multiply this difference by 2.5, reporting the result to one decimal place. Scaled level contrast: -2.7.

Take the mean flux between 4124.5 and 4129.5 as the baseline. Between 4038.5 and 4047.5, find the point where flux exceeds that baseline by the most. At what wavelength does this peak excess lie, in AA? 4040.0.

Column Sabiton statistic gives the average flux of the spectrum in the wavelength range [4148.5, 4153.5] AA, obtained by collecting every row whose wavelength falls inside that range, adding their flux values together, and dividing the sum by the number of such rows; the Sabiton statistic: 26.6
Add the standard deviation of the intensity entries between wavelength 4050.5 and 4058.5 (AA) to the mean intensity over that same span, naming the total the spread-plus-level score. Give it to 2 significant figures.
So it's 23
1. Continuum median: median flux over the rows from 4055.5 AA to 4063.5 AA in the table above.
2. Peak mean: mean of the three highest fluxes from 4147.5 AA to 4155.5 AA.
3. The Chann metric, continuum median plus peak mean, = 52.6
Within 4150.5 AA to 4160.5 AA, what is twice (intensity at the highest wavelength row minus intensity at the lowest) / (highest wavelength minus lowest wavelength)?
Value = 1.22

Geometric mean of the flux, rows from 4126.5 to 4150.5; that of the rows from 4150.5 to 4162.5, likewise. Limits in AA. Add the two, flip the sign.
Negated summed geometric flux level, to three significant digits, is -51.4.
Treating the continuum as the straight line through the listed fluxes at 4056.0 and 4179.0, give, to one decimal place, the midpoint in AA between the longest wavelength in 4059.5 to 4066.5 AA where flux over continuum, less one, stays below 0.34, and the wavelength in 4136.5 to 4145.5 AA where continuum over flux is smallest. 4101.5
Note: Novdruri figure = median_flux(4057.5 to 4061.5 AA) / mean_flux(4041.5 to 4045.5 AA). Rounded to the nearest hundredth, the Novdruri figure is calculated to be 0.93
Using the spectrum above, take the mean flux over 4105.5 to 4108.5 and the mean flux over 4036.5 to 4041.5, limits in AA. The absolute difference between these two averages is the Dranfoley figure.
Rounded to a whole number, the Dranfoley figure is 4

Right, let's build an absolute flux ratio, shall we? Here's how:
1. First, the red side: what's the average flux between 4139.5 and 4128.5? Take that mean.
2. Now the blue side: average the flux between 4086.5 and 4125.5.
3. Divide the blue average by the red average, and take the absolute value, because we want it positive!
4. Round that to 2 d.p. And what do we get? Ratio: 0.98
